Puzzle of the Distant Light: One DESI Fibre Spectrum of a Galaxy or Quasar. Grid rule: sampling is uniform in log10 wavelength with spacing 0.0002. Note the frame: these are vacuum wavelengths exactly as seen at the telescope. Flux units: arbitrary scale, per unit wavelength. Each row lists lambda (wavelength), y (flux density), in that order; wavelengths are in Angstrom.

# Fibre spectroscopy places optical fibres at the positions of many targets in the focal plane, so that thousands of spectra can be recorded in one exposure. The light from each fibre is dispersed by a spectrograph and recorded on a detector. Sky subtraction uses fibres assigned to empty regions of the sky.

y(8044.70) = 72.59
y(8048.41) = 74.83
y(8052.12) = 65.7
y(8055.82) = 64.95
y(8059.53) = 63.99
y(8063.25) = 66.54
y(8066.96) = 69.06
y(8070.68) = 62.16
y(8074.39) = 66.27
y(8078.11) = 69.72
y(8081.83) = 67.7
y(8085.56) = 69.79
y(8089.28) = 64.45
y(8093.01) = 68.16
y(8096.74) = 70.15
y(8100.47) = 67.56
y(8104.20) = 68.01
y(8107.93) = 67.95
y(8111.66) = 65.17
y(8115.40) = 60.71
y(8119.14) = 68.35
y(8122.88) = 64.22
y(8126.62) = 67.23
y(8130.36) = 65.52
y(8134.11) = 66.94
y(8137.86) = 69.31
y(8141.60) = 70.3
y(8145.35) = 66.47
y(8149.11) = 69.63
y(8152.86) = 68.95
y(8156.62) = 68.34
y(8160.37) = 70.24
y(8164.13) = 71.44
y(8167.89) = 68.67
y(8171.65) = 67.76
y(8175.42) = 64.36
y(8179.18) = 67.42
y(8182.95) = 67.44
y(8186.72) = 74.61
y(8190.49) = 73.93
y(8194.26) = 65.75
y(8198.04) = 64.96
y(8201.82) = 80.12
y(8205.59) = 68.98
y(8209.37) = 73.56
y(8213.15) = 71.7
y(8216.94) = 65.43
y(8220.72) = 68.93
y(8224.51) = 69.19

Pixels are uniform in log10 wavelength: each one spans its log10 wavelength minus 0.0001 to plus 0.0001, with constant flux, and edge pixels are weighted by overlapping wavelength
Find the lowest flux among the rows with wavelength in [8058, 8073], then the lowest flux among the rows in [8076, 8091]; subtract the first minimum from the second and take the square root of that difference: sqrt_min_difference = 1.5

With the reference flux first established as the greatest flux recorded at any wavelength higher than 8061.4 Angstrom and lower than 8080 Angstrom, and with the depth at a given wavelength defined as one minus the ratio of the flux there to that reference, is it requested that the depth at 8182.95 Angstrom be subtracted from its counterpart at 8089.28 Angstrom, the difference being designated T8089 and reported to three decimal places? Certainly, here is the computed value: 0.043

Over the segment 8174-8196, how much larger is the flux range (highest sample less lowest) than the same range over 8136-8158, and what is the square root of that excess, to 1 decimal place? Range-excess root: 2.5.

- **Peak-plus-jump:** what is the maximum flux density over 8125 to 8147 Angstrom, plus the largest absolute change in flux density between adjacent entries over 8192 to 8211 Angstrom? 85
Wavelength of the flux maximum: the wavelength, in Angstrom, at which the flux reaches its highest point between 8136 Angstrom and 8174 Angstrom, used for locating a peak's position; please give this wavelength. 8164.13 Angstrom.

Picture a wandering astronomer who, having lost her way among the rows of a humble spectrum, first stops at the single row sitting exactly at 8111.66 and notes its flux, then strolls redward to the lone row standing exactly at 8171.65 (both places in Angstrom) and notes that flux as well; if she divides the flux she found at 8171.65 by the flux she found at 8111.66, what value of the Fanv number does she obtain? 1.04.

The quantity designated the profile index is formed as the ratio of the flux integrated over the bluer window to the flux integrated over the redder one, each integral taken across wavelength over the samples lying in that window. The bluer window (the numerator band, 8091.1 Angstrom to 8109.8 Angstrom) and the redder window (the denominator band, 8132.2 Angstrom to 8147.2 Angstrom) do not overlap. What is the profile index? 1.2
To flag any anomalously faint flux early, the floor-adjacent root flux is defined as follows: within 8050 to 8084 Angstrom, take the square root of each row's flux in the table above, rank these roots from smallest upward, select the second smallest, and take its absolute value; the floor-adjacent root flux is 8.00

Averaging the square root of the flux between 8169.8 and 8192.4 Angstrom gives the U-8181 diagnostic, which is 8.32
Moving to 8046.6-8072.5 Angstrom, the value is 8.17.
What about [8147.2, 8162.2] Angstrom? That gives 8.32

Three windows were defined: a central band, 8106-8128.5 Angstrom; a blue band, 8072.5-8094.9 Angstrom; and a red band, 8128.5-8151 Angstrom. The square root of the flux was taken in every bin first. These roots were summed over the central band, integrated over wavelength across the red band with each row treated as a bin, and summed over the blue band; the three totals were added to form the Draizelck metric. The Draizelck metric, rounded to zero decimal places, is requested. 283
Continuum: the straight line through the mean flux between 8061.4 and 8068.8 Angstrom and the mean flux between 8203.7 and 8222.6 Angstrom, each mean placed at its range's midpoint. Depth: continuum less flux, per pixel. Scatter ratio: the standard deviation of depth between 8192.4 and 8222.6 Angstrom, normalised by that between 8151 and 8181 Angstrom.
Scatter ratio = 2.4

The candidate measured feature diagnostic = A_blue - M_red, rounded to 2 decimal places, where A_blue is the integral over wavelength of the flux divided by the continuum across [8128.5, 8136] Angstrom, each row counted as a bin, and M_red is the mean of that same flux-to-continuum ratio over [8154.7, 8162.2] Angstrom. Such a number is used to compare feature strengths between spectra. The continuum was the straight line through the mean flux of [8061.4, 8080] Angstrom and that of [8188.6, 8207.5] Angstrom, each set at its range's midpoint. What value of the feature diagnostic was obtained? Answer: 6.23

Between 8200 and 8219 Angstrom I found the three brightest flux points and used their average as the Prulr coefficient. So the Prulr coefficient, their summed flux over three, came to 75.1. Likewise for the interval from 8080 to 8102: 69.4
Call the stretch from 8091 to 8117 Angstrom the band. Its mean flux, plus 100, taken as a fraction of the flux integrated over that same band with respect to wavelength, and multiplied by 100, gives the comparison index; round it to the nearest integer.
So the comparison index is 10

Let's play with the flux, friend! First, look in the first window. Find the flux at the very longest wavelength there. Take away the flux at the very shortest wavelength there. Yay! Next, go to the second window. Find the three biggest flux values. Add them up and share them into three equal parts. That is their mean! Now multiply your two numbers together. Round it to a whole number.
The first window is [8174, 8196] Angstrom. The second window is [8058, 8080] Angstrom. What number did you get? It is 95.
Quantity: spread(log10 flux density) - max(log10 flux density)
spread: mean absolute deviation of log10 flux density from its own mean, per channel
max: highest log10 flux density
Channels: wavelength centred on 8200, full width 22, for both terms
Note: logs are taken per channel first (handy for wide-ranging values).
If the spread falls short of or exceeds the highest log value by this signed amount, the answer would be -1.875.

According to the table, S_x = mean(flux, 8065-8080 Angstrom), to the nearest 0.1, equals 66.8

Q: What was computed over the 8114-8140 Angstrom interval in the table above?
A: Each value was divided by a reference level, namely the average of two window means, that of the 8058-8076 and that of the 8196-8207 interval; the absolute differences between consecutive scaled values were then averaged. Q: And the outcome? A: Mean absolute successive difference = 0.049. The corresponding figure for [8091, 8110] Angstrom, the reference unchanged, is 0.019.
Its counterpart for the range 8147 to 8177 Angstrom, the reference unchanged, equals 0.024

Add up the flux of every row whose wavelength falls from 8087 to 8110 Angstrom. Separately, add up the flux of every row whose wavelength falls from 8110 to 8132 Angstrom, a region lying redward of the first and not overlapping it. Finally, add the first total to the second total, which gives 797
